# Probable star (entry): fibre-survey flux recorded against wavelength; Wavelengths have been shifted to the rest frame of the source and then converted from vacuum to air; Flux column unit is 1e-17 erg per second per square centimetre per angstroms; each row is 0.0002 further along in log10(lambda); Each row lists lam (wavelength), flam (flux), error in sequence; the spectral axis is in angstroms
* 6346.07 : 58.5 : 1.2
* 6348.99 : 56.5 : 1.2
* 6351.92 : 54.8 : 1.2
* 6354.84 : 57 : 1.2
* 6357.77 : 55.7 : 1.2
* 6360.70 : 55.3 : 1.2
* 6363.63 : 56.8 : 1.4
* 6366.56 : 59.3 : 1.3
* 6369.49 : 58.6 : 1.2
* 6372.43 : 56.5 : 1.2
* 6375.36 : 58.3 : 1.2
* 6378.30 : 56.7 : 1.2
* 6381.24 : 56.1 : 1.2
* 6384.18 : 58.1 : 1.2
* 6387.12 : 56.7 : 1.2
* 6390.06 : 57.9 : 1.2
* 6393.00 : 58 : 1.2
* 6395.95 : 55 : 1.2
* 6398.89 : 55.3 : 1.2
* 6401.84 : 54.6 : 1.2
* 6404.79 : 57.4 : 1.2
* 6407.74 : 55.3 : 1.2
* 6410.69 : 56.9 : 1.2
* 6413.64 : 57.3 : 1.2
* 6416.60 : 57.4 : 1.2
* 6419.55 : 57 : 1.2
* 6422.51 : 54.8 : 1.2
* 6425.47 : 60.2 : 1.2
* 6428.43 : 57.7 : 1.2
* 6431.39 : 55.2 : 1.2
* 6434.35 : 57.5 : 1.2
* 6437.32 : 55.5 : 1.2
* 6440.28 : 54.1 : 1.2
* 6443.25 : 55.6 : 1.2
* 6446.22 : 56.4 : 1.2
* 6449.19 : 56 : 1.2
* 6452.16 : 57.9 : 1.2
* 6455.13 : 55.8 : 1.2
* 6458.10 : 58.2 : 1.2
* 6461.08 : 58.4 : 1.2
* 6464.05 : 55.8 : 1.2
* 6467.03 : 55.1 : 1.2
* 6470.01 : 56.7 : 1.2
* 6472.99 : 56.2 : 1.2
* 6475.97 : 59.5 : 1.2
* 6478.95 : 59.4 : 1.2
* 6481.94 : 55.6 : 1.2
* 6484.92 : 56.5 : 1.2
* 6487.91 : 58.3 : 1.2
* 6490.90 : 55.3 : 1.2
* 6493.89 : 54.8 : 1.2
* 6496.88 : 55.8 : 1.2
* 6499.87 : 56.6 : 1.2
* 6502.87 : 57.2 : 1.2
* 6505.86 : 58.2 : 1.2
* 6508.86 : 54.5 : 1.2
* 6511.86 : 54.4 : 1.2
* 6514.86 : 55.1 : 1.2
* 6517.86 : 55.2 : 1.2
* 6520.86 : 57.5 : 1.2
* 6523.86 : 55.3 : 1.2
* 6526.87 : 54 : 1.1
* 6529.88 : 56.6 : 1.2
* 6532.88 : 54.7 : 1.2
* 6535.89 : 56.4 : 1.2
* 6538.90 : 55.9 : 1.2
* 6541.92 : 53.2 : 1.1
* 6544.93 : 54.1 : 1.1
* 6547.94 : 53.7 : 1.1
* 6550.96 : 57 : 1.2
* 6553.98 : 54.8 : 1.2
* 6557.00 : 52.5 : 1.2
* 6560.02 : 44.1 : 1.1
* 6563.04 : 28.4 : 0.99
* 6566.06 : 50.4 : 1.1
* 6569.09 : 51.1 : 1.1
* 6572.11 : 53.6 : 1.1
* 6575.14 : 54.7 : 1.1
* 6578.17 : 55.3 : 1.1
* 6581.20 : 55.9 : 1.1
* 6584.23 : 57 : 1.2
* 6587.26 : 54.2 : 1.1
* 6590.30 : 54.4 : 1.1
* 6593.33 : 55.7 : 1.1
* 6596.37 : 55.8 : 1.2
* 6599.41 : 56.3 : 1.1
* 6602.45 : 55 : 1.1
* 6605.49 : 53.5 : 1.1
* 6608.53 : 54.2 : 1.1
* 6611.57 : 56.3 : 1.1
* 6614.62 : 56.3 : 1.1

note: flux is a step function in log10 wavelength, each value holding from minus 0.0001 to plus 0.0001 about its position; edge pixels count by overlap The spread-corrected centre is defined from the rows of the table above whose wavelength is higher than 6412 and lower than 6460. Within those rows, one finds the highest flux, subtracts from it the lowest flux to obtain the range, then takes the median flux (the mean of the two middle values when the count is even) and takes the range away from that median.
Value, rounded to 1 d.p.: 50.6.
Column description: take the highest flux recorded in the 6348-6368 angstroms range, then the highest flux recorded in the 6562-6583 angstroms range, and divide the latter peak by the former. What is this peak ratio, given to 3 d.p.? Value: 0.943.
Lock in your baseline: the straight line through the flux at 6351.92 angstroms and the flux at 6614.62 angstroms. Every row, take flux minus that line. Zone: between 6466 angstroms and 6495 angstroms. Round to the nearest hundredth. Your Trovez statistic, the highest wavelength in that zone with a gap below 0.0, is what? 6493.89 angstroms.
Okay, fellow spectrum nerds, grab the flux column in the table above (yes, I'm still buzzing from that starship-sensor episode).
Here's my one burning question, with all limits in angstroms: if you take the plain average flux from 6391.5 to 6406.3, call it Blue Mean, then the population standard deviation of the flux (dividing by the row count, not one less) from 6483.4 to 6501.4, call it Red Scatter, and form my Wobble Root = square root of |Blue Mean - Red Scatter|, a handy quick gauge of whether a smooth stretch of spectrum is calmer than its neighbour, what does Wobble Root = 7.41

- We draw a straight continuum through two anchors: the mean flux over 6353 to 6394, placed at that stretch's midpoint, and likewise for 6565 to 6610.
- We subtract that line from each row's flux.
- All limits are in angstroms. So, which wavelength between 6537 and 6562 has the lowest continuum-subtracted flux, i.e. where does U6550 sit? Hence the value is 6560.02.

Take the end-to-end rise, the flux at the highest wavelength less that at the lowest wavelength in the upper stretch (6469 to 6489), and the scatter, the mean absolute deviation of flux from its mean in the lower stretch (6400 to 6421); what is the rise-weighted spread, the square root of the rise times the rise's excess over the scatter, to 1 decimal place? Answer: 1.0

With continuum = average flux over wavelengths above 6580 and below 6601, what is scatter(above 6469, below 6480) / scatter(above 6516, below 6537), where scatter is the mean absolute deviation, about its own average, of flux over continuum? 1.5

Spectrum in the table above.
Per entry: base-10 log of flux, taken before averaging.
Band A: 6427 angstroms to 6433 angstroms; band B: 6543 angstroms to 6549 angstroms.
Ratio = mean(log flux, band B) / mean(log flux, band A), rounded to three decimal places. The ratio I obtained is 0.989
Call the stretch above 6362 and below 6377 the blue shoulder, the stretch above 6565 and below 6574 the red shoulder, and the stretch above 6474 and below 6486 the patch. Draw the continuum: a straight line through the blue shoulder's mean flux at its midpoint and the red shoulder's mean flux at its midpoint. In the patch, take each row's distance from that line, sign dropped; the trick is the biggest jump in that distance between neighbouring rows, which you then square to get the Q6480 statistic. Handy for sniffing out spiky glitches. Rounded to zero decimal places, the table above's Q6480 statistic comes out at 14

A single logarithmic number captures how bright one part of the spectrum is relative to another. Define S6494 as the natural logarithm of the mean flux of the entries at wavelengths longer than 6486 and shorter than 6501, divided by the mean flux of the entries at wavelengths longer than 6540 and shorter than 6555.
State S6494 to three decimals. 0.029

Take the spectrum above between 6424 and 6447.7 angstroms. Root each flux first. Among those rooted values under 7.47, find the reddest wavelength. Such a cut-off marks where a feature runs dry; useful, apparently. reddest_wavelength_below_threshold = 6443.25 angstroms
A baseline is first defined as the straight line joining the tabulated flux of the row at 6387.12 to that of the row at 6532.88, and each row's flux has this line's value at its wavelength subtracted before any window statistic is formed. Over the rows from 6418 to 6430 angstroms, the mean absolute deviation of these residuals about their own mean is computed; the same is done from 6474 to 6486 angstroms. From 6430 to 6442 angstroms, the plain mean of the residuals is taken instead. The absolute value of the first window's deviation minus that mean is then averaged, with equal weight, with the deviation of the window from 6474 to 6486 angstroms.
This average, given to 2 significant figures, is 1.8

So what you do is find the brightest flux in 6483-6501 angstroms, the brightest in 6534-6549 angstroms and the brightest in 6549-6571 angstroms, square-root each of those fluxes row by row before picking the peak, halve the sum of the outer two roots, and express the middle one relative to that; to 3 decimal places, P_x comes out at 0.989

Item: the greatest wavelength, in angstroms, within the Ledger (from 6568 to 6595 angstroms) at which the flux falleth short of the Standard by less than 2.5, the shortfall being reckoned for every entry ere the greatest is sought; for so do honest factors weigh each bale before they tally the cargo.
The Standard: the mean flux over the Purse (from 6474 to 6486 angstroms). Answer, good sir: 6593.33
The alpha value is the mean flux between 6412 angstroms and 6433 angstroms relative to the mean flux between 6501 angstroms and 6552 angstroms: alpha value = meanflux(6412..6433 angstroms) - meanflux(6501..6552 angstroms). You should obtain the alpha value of 1.6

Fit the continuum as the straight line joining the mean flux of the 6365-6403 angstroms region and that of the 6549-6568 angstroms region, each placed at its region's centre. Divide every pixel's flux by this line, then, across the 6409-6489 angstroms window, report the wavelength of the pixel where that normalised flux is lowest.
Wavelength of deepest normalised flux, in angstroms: 6422.51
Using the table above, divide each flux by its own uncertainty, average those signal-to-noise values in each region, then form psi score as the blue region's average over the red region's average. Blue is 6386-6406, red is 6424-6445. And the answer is 0.998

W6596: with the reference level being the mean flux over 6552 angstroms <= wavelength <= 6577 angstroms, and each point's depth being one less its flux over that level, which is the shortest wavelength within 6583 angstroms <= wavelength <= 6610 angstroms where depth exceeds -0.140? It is 6587.26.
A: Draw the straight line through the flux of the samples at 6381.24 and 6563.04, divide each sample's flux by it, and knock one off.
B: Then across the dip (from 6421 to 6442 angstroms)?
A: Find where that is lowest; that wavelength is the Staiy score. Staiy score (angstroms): 6422.51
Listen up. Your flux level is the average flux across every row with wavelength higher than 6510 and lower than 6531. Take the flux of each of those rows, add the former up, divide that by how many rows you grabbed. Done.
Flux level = 55.4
